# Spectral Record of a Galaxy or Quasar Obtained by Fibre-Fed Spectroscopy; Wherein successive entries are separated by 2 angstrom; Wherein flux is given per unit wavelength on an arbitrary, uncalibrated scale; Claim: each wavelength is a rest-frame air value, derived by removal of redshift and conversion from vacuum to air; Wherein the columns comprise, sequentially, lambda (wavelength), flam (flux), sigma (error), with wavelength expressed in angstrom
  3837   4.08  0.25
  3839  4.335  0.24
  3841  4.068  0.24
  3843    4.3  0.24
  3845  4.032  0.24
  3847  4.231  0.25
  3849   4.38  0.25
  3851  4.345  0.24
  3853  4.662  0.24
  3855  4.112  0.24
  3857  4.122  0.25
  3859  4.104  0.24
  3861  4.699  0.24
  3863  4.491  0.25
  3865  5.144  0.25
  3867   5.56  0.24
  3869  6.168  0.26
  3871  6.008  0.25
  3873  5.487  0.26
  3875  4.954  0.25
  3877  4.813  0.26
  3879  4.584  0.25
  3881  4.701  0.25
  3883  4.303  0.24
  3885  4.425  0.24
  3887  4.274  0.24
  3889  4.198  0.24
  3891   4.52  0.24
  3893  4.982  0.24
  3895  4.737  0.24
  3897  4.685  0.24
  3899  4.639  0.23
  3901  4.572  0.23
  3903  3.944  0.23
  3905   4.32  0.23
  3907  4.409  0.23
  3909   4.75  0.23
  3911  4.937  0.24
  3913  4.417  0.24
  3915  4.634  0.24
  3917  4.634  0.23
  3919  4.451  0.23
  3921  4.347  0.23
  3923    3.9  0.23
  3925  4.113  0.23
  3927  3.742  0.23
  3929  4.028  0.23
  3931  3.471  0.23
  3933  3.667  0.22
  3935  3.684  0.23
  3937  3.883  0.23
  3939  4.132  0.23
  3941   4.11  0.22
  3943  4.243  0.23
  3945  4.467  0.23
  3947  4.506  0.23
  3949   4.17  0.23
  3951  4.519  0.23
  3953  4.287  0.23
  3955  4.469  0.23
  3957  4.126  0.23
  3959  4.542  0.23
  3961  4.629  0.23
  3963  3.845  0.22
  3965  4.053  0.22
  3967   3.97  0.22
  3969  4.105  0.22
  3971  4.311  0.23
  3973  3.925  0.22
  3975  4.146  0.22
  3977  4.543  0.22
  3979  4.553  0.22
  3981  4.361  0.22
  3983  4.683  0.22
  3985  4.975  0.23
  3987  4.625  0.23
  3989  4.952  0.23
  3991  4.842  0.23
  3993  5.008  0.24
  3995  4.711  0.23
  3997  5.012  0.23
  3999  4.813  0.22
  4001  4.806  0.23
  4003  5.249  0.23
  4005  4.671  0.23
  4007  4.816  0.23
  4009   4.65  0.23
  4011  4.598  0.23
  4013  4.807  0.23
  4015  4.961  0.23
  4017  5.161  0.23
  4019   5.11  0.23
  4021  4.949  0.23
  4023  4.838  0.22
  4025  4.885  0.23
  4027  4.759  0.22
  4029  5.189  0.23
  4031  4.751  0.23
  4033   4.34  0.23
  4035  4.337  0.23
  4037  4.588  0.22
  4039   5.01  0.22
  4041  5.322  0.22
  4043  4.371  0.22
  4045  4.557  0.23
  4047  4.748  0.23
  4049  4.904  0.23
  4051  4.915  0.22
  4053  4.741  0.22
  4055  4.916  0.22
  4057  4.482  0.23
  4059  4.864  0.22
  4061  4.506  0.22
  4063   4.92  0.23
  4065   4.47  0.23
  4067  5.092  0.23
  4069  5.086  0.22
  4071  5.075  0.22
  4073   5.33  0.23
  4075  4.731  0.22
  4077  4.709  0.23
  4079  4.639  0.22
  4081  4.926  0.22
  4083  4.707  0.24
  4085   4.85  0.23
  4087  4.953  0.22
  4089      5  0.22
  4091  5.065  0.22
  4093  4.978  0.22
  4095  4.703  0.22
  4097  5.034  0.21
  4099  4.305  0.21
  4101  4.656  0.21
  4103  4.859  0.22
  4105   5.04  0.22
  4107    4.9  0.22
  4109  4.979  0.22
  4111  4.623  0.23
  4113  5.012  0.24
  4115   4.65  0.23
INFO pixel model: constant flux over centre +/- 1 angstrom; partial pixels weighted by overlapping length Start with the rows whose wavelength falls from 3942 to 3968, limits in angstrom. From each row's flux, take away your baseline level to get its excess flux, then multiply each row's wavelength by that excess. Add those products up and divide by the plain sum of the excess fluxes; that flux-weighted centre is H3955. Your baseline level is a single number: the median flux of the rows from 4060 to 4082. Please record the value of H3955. 3956.3 angstrom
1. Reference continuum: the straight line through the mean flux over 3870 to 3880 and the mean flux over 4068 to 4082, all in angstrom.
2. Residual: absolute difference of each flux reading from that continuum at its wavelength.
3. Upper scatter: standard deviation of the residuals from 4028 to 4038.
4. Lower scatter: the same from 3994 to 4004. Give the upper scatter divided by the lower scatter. 1.9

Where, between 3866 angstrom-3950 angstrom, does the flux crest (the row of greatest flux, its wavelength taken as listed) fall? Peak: 3869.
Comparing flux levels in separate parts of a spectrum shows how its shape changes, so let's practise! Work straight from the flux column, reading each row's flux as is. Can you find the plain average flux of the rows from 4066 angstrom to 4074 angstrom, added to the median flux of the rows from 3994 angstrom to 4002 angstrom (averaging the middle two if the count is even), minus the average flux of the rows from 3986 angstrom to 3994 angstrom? 5.10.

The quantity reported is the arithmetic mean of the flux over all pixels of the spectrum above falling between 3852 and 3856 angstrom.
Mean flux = 4.39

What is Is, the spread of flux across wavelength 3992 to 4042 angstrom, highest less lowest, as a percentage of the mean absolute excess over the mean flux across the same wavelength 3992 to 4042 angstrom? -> 499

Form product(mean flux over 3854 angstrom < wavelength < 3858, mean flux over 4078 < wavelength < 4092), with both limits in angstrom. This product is 20.1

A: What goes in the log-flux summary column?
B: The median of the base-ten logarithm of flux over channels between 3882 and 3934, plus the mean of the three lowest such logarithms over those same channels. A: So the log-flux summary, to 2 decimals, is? 1.20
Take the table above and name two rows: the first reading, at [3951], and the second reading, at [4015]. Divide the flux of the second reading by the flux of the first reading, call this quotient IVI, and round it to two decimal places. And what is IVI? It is 1.10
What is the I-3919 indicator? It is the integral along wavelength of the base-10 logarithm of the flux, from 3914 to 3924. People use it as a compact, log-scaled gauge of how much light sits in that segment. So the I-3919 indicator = 6.4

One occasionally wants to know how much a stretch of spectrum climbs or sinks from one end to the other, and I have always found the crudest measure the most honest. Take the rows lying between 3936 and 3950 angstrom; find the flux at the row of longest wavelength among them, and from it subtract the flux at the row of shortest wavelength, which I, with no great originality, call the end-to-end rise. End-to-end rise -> 0.29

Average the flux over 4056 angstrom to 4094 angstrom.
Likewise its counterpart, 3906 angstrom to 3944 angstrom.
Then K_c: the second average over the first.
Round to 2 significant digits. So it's 0.86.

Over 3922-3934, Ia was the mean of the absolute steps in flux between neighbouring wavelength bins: 0.32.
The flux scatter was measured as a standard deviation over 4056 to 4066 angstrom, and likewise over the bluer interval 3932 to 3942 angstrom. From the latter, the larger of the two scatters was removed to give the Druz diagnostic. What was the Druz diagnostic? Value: 0.00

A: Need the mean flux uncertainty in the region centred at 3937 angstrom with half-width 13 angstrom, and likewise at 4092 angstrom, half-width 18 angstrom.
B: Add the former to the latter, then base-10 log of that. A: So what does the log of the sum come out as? -0.348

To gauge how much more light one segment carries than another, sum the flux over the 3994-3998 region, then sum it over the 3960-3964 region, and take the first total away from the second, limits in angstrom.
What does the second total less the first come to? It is -1.2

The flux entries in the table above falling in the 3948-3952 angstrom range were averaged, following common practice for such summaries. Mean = 4.3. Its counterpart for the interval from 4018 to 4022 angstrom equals 5.0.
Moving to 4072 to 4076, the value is 5.0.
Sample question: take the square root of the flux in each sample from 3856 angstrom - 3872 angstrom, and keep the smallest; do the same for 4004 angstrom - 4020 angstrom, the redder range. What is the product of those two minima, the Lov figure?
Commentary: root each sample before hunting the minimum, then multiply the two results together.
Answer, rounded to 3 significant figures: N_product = 4.34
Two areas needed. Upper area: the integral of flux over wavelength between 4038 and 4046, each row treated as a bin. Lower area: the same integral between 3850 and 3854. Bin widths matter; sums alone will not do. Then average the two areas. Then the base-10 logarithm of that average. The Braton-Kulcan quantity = 1.45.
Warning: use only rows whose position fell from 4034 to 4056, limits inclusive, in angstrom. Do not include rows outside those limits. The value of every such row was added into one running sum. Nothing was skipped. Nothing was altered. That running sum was 52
